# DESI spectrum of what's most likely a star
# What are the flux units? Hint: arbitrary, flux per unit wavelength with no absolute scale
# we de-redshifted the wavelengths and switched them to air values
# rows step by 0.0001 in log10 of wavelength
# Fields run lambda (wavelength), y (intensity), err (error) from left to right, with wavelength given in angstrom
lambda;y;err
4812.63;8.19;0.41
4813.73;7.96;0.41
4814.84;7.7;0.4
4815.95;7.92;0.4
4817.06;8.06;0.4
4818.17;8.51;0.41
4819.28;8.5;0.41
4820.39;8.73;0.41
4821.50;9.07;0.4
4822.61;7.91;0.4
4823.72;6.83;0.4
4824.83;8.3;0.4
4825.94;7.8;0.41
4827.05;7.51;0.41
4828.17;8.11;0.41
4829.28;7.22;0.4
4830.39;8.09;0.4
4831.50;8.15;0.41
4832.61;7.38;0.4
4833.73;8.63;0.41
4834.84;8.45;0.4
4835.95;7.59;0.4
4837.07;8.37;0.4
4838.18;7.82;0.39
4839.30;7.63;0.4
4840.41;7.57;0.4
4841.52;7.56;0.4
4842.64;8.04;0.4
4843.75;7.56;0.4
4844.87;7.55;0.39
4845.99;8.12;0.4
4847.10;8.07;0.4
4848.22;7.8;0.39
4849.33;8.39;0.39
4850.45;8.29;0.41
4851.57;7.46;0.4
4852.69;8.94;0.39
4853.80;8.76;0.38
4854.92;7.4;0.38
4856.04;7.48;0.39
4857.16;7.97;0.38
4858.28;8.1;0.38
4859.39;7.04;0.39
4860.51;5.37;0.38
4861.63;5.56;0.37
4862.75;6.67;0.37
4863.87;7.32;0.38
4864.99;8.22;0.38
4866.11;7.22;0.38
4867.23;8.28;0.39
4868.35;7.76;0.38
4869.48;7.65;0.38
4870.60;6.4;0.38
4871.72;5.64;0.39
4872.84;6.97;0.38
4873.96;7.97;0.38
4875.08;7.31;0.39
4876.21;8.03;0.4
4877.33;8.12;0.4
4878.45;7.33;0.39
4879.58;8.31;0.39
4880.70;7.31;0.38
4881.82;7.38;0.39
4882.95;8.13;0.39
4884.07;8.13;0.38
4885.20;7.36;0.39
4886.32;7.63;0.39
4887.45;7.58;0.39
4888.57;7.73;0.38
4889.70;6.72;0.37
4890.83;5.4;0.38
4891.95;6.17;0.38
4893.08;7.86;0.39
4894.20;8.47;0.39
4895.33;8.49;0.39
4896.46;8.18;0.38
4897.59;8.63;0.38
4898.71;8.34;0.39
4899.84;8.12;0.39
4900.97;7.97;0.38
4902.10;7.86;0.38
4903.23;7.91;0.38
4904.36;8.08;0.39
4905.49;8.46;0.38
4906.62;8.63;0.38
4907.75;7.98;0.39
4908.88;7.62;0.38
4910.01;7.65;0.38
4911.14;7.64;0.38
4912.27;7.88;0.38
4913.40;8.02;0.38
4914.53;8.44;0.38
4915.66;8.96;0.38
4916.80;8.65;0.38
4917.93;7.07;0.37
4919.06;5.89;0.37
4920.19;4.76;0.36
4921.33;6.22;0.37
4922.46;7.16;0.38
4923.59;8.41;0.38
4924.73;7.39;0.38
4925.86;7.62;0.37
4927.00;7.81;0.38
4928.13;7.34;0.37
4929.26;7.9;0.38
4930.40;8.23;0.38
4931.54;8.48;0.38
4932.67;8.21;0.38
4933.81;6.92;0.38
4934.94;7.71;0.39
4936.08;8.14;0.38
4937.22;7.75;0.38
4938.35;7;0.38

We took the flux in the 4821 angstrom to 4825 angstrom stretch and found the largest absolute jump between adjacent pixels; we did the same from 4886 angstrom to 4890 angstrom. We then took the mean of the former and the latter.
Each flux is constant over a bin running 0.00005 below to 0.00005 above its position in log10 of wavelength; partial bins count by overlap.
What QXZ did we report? 1.24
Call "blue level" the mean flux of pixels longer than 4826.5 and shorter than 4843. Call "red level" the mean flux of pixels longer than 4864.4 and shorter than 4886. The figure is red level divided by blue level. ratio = 0.96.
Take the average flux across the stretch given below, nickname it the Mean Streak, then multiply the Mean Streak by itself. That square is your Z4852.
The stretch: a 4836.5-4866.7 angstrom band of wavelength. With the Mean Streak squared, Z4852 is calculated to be 58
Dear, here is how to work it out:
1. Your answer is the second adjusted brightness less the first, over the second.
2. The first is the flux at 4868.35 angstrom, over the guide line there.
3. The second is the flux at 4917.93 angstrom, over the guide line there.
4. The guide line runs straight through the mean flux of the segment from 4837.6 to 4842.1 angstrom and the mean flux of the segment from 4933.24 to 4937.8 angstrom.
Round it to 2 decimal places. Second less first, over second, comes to -0.10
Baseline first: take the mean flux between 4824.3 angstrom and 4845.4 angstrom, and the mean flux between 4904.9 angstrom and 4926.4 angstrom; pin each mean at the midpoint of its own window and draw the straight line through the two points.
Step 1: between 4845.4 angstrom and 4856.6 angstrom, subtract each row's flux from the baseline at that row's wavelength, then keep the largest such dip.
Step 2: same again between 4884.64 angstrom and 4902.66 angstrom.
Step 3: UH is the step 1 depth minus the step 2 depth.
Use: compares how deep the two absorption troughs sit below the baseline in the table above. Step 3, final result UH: -1.9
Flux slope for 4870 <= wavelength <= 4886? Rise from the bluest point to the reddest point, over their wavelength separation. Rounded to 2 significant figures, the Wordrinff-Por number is 0.066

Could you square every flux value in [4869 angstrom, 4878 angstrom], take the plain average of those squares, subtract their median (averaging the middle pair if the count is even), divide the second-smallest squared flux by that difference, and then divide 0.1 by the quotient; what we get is -0.0063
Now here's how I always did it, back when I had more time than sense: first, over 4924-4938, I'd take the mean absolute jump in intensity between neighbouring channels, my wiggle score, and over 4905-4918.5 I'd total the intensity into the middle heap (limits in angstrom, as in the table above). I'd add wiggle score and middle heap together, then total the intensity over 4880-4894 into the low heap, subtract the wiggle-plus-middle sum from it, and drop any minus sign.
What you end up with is 10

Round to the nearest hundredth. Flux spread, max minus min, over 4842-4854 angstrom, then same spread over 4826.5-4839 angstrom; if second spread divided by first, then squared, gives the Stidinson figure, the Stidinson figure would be 0.91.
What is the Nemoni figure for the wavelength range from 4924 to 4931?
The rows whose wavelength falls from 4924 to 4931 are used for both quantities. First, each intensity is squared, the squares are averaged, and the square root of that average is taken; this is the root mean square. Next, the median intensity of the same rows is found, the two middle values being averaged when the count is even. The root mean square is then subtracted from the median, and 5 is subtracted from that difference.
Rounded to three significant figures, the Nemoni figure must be -5.01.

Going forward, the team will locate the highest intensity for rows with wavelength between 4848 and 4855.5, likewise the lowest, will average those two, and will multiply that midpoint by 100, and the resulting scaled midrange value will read 817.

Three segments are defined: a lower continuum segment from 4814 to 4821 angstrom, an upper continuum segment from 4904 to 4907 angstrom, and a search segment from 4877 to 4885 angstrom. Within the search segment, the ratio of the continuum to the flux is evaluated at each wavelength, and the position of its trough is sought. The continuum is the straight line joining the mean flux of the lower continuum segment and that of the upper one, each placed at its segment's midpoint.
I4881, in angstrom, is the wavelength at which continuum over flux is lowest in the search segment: 4879.58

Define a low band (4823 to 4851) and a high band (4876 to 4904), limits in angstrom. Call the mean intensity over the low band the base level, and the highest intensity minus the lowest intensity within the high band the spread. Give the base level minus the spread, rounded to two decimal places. 4.64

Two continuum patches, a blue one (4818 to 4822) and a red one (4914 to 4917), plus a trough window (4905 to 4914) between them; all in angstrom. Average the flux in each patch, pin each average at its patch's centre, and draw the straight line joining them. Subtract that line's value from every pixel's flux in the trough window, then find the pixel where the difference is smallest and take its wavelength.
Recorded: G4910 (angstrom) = 4908.88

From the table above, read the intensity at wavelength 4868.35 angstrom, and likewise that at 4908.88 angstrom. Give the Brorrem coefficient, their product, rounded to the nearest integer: 59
